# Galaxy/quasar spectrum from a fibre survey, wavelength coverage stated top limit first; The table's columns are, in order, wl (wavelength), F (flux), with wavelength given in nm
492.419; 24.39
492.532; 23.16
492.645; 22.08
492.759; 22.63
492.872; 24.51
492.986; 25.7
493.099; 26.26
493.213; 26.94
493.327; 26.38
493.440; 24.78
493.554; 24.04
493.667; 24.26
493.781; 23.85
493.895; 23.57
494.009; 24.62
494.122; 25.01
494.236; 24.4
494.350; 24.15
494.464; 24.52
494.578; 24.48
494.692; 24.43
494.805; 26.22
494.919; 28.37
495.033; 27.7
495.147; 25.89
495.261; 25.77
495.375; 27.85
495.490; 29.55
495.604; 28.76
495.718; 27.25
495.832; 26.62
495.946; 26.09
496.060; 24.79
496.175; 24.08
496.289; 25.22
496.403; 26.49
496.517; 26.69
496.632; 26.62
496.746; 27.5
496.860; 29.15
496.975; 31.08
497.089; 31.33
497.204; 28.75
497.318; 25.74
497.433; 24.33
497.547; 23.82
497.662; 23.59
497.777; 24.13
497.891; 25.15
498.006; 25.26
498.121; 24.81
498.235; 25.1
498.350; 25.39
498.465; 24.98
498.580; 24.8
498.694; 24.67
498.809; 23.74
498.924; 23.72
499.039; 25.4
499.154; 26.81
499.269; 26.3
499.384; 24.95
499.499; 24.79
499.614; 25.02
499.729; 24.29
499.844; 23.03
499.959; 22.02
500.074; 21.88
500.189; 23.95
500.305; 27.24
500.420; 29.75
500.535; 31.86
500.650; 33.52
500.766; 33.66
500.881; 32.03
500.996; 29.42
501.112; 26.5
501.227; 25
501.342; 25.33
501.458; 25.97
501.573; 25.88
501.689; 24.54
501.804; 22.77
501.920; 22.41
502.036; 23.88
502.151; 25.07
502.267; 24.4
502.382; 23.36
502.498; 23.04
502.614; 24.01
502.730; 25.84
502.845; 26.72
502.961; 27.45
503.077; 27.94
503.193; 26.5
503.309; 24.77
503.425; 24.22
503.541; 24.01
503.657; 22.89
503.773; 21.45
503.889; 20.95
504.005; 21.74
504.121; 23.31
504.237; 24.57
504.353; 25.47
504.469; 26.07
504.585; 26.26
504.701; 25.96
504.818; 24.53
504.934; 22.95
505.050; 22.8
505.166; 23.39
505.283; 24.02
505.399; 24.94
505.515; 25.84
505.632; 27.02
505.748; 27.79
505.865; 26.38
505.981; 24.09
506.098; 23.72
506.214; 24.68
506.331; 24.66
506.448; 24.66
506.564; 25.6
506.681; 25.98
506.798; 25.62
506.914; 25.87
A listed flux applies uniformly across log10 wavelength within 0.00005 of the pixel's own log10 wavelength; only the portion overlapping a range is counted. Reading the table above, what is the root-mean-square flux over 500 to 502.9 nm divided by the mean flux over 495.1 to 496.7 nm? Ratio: 1.00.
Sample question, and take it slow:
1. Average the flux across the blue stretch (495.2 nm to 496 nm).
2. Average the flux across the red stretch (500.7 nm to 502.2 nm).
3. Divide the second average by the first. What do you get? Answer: 0.96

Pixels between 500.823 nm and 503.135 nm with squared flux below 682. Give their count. 14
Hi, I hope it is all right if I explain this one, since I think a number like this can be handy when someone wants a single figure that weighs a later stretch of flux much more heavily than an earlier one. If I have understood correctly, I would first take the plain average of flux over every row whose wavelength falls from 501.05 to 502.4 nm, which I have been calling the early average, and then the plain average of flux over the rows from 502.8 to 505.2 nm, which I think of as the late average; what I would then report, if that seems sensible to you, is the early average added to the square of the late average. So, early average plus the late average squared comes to 624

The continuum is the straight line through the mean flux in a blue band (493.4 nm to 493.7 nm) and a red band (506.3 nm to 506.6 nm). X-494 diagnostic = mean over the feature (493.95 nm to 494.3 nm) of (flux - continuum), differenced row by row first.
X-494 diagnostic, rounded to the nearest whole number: 0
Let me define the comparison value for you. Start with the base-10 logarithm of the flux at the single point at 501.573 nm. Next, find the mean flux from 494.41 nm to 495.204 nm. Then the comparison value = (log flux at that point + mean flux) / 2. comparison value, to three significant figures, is 13.7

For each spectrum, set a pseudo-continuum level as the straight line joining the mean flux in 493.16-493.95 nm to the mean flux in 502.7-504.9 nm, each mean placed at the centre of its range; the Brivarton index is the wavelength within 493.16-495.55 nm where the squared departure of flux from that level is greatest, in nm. 495.490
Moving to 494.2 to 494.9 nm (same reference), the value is 494.805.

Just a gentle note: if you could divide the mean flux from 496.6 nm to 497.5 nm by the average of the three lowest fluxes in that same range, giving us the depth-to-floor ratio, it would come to 1.10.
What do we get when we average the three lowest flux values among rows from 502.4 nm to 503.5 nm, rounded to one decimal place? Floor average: 23.8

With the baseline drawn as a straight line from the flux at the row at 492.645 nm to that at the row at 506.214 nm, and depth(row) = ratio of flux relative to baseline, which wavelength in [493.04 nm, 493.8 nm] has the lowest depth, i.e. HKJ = 493.781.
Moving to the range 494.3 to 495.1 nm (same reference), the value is 494.350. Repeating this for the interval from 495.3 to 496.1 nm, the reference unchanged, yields 496.060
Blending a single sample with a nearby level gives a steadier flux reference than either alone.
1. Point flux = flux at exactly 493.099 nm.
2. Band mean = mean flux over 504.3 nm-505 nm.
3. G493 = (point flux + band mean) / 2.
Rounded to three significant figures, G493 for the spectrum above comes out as 25.7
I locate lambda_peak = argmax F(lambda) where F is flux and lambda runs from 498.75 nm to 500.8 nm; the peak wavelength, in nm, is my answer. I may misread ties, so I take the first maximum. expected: 500.766 nm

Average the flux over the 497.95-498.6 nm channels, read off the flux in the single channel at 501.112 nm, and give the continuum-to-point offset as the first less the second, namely -1.4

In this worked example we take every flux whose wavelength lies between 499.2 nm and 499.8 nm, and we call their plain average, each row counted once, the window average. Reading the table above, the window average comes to 25.1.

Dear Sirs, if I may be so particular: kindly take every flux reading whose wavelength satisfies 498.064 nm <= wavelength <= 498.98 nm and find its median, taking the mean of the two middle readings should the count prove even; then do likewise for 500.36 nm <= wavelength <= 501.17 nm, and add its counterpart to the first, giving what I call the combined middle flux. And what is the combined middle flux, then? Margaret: 56.7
